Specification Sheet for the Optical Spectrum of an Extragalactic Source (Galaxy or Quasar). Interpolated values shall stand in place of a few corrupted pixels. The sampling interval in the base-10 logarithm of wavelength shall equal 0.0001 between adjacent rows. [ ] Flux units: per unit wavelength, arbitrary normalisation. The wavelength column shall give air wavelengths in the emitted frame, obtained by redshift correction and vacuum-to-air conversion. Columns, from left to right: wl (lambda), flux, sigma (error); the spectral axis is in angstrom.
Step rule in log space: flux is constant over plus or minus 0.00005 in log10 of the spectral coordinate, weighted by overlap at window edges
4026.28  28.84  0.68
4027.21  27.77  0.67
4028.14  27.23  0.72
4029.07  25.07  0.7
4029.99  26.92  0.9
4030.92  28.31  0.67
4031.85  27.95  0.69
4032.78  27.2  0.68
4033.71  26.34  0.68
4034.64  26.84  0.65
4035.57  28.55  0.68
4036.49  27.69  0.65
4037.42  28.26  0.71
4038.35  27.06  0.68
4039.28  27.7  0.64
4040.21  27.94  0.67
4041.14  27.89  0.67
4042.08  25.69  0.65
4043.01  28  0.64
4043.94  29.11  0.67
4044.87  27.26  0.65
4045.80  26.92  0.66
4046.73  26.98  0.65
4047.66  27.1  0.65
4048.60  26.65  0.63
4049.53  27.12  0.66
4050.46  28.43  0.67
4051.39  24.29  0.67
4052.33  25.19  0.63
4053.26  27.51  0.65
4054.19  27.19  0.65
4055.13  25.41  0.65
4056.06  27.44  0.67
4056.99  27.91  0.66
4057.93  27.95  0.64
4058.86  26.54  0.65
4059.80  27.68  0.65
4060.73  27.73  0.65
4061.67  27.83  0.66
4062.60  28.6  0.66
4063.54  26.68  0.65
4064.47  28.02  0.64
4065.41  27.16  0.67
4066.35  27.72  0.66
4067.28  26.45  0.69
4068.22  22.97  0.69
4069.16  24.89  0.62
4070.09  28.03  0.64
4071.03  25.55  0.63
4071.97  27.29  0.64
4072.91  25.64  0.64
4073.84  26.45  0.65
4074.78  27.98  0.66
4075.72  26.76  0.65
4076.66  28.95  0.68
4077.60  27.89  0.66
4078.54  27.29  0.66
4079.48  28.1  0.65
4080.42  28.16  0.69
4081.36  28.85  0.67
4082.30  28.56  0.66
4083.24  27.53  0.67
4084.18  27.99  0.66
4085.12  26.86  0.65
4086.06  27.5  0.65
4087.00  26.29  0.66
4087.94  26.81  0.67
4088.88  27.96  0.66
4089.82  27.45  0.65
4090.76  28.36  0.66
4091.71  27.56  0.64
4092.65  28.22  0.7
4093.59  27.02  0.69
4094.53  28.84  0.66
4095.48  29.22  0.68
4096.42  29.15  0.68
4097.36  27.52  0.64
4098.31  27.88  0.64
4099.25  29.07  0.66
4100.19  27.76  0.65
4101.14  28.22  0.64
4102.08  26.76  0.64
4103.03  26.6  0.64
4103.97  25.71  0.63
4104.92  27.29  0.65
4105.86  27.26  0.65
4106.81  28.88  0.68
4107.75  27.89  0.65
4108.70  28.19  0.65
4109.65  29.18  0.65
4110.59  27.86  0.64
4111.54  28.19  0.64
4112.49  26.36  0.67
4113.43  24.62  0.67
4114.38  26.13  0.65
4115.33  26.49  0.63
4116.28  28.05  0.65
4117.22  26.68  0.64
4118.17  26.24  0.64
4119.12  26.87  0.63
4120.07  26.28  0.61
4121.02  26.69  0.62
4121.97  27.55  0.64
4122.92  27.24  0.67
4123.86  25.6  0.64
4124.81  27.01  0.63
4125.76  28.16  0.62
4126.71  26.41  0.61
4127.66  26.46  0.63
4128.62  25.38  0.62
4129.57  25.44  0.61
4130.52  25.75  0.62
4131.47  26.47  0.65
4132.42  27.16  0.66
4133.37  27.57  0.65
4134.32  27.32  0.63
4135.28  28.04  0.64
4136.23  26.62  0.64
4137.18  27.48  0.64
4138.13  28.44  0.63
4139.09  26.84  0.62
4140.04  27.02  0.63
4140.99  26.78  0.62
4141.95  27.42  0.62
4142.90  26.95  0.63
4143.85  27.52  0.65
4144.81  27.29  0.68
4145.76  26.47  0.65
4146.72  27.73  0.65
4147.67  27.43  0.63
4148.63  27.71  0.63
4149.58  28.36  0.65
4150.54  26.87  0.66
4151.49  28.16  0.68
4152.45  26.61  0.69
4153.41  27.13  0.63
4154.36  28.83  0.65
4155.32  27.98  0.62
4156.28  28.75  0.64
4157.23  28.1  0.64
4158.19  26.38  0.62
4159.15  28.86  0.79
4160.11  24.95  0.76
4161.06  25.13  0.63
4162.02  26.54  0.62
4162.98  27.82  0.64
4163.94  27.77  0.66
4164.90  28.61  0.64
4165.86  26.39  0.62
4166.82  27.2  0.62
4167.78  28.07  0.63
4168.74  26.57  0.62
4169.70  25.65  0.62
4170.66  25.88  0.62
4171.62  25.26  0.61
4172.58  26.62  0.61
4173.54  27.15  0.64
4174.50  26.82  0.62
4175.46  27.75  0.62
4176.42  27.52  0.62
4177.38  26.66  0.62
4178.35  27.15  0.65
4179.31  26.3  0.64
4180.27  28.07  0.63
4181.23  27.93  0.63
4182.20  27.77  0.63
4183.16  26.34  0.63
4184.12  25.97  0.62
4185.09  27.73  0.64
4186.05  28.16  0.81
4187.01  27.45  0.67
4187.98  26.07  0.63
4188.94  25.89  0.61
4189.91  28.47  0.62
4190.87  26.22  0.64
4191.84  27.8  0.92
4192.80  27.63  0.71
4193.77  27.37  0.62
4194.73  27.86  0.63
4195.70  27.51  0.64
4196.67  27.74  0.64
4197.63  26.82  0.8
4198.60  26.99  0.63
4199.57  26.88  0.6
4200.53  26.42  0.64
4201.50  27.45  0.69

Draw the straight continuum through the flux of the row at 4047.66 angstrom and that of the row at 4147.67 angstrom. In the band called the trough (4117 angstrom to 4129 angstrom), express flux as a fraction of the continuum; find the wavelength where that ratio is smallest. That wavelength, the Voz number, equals 4128.62 angstrom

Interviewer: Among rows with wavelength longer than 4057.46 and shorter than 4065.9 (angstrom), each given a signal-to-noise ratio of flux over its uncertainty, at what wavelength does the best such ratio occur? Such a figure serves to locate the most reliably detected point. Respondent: 4064.47 angstrom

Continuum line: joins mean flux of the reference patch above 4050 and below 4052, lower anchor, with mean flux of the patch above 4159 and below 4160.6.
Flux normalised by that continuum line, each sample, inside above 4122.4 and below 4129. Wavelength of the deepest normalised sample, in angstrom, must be 4128.62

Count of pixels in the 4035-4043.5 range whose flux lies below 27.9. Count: 5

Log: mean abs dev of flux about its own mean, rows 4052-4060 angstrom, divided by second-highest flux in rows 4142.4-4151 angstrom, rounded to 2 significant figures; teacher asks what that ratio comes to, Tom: 0.030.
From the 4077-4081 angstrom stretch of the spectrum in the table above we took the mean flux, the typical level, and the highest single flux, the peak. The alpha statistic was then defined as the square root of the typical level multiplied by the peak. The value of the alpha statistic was 28.0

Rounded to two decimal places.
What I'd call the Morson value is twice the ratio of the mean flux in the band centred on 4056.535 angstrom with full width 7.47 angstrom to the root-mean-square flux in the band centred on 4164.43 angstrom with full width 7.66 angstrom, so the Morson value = 2.00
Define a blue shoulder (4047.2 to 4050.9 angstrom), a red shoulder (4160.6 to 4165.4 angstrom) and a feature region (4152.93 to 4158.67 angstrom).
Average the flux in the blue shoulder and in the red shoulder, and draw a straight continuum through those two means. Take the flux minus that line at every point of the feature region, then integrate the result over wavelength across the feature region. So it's 4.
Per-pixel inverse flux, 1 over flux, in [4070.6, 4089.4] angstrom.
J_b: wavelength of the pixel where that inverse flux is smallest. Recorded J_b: 4076.66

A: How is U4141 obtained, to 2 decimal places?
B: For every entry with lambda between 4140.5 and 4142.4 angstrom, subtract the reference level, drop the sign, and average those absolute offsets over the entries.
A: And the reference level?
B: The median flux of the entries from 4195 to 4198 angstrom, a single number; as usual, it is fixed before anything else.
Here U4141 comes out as 0.41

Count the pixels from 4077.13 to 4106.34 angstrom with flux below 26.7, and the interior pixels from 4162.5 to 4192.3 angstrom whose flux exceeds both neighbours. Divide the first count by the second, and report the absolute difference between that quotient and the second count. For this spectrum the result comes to 8.7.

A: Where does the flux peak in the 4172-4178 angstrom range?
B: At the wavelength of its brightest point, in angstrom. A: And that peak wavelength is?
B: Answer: 4175.46 angstrom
